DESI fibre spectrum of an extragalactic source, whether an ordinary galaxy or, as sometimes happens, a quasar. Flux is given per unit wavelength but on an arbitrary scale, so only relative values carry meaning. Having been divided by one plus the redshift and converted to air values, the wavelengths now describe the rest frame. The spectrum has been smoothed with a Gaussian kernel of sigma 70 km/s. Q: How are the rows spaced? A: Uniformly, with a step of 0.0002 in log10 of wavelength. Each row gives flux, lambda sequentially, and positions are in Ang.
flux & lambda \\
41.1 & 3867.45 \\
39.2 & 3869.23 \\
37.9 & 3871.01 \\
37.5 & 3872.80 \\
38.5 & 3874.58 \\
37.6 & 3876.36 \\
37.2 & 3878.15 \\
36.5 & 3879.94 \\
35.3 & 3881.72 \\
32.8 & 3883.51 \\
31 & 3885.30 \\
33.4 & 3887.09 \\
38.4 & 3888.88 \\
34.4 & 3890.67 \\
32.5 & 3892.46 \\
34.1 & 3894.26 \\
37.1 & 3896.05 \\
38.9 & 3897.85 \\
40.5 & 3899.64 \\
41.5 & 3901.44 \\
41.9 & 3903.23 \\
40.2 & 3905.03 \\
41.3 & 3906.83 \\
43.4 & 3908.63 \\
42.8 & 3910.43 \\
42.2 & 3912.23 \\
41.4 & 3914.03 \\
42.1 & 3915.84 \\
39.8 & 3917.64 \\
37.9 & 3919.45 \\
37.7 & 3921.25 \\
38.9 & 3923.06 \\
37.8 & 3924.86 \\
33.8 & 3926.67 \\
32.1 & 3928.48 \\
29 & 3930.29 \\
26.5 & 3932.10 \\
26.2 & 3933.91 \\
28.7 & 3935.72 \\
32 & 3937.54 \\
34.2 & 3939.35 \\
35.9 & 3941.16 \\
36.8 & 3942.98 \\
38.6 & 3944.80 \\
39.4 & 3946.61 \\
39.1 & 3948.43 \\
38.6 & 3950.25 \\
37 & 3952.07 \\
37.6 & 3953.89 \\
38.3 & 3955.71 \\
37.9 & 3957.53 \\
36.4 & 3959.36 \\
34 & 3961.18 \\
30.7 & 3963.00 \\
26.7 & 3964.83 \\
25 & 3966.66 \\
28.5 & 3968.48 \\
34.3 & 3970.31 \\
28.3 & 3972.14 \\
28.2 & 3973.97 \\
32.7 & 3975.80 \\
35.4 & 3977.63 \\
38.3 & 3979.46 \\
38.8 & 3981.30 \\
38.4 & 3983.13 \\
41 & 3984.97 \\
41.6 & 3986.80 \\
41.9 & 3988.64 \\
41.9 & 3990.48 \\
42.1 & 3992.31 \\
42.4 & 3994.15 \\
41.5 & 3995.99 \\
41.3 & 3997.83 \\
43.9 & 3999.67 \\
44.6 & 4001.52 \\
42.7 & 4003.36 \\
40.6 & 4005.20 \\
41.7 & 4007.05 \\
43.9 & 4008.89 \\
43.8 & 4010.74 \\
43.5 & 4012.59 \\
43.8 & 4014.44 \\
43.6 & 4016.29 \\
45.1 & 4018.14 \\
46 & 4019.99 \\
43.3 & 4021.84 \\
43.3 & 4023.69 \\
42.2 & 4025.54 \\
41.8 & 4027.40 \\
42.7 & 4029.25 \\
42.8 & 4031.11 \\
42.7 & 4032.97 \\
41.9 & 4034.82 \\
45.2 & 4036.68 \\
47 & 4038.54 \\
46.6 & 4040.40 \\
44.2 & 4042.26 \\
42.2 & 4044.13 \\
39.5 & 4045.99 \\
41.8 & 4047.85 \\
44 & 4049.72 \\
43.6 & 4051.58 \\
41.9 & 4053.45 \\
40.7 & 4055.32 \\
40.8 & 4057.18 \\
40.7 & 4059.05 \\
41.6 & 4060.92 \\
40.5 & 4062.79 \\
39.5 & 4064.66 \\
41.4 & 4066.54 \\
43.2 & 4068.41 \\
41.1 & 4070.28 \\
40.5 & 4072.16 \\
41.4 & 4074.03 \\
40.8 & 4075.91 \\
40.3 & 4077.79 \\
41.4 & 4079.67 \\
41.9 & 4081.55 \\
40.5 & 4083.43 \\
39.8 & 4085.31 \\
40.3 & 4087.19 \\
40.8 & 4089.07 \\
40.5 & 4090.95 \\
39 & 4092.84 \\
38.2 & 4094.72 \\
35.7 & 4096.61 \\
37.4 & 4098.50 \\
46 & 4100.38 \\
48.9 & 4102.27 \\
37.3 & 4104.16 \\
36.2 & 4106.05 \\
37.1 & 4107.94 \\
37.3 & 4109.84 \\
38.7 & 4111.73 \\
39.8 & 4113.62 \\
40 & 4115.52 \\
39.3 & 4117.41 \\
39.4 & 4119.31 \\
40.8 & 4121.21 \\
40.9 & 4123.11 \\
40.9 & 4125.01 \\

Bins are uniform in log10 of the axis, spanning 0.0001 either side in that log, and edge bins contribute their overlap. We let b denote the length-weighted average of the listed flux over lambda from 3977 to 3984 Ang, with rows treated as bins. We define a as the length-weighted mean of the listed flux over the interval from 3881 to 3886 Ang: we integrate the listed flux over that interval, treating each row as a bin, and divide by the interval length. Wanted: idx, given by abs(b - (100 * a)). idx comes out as 3263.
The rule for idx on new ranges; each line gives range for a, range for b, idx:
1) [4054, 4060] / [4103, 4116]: 4045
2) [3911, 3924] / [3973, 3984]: 3972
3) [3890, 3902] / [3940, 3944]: 3655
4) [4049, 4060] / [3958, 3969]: 4162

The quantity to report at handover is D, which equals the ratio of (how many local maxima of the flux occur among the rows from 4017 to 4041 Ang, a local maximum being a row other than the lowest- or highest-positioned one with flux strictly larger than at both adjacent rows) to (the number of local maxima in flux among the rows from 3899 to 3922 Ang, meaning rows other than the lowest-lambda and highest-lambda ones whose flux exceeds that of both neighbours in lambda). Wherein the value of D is 1.0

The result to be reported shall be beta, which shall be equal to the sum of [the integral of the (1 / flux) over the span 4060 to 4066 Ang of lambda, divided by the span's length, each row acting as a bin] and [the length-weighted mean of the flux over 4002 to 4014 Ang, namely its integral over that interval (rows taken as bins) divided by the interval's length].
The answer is 42.8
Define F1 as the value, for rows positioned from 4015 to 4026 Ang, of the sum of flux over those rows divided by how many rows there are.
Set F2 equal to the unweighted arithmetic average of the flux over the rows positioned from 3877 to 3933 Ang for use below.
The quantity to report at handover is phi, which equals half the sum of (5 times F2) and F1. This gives 115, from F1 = 43.9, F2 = 37.2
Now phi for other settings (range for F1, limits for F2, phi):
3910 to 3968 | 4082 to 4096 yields 117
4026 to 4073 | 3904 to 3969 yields 111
